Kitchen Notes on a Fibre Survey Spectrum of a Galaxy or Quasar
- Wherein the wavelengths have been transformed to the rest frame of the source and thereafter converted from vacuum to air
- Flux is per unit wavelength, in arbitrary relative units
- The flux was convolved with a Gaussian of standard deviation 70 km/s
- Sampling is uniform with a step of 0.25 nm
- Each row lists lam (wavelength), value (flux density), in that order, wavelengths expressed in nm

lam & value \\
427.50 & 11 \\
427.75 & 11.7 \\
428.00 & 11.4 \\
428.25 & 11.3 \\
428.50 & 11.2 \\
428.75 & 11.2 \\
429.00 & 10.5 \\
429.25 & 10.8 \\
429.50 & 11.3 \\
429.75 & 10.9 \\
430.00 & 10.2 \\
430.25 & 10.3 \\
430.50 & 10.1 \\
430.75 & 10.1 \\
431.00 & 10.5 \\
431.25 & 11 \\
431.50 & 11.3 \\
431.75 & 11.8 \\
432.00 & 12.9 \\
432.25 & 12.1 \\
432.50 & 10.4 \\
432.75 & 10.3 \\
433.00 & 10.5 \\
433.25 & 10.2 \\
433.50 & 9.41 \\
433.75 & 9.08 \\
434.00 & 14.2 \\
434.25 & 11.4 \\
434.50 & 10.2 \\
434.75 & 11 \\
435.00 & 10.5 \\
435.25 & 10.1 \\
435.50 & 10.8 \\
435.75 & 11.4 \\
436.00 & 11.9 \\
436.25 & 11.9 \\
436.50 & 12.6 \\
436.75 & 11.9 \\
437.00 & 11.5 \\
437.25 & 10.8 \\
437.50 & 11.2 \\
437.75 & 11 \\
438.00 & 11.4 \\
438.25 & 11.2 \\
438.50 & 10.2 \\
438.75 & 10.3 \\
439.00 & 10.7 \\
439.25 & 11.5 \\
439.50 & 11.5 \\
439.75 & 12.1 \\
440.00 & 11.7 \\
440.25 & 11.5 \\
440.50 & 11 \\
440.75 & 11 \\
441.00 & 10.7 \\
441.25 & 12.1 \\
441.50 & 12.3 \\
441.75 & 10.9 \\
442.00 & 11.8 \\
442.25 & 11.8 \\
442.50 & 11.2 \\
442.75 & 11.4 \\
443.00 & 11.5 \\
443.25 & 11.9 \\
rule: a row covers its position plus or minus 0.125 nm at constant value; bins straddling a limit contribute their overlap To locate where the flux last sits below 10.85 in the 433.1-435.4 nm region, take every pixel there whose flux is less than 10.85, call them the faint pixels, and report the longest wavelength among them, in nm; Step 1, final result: 435.25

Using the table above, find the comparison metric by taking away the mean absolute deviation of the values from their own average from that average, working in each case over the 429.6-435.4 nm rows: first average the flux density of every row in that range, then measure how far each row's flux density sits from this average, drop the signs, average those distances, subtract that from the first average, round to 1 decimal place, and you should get 10.0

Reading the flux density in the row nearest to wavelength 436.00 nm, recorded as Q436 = 11.9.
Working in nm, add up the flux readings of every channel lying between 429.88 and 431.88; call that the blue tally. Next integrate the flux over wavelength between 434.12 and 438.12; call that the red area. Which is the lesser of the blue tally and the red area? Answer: 45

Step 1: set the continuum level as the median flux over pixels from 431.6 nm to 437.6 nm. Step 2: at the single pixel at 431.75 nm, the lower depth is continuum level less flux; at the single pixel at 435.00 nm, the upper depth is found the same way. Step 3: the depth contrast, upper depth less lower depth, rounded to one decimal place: 1.3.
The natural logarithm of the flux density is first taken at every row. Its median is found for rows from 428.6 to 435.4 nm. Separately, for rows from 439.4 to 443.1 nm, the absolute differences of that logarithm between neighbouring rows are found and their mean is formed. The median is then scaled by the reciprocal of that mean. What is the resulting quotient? 55.6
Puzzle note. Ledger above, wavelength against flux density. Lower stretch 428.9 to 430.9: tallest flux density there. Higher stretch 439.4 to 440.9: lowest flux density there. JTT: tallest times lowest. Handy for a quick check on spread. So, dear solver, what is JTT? 124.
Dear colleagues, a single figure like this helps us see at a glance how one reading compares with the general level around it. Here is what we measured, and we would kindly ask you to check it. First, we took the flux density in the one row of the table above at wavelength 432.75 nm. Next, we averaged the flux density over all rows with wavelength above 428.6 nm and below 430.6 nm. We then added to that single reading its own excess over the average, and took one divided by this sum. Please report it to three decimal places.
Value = 0.101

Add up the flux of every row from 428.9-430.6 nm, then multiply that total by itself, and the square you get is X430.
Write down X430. 5491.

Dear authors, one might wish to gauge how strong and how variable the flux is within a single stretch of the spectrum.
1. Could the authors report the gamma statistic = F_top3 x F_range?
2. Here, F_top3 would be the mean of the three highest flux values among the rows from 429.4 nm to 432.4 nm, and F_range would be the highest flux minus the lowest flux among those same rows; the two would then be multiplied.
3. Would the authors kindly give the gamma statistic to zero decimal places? 34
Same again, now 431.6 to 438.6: 68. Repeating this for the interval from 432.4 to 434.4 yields 62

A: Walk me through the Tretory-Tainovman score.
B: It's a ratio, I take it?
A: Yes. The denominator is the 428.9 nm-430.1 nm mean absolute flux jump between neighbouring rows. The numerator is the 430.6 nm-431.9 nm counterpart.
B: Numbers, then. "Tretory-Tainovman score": 0.89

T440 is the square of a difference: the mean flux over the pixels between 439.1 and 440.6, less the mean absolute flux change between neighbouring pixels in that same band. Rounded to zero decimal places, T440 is 126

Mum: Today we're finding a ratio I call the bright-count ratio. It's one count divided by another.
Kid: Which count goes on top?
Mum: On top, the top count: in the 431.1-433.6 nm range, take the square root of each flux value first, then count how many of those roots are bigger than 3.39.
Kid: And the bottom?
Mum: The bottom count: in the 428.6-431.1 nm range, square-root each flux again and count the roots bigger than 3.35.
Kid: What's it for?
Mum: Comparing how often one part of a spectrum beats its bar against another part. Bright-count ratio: 3.0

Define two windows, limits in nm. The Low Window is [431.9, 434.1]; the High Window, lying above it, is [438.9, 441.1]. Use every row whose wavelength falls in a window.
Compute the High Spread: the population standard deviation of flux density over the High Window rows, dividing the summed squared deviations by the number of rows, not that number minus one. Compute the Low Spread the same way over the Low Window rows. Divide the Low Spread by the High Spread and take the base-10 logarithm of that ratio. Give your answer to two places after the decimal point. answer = 0.55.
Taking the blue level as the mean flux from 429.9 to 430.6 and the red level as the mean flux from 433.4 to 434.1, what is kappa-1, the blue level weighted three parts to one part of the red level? 10.4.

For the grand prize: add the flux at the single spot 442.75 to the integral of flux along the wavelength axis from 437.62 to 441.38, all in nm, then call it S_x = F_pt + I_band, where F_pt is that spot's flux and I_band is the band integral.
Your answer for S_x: 53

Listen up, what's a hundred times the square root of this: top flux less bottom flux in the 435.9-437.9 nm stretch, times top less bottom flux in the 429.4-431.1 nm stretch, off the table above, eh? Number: 147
